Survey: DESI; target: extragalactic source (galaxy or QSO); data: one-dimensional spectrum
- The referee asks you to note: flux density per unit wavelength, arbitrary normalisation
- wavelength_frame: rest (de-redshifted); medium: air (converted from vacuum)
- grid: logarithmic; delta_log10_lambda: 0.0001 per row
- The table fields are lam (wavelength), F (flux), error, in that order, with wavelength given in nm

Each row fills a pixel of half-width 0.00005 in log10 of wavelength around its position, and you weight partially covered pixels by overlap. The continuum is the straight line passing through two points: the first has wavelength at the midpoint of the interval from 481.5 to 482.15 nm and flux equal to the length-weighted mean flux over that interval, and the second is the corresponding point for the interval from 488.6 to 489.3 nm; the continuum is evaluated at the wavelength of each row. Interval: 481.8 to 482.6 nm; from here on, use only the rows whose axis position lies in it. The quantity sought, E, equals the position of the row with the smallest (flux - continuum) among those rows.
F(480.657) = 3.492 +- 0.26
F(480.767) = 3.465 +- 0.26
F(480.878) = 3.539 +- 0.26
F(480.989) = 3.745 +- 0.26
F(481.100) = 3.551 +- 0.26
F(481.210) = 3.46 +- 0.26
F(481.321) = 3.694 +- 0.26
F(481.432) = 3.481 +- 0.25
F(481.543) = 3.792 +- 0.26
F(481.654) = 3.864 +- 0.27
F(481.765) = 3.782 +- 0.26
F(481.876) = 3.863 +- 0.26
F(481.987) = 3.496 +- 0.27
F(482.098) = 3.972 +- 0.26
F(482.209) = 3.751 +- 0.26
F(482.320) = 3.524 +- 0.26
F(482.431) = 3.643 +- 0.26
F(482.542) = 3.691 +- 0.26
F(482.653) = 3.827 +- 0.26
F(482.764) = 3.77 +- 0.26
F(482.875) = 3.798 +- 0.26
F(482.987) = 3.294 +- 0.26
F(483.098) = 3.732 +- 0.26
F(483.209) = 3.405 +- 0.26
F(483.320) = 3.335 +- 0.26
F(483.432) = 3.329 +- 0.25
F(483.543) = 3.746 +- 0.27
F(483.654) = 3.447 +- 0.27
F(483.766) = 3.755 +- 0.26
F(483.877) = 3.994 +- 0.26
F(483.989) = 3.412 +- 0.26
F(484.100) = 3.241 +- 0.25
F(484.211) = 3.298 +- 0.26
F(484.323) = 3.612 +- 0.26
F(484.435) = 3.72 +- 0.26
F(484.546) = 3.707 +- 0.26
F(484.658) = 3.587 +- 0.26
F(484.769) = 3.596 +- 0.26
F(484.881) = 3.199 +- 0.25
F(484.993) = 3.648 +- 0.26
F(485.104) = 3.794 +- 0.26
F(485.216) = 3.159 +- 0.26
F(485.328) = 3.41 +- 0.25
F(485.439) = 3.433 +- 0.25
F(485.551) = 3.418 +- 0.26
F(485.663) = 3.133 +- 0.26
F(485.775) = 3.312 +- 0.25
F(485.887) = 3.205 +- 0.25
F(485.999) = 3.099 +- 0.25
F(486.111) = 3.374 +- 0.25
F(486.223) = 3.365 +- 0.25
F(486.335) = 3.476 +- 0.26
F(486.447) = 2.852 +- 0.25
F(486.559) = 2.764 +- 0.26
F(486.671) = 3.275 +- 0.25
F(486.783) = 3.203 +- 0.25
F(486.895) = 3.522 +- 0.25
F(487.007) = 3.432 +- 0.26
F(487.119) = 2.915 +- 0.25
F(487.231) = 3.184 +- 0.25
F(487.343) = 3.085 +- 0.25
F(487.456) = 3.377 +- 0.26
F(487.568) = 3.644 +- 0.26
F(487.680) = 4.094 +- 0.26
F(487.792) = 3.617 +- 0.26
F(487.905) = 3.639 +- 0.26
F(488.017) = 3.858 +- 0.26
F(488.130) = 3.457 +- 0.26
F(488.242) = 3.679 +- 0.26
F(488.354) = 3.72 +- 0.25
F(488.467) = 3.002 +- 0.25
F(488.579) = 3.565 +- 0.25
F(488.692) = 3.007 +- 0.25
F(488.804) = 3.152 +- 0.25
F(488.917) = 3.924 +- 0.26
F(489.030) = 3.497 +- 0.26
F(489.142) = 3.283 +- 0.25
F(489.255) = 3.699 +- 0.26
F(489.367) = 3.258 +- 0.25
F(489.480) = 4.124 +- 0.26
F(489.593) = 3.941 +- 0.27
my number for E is 481.987 nm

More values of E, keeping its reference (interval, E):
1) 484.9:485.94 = 485.663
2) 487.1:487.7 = 487.119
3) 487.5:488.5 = 488.467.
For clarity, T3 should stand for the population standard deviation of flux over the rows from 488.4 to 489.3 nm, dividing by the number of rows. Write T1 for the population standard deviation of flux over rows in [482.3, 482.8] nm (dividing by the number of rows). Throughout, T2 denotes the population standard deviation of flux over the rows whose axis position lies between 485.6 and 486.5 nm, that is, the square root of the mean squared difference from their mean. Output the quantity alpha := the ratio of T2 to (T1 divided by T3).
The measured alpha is 0.56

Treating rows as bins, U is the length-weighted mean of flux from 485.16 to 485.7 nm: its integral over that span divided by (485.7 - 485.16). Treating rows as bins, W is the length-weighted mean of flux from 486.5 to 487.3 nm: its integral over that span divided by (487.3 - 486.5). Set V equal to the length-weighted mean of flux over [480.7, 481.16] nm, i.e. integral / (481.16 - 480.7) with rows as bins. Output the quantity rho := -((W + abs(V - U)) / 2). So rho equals -1.72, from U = 3.32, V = 3.58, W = 3.19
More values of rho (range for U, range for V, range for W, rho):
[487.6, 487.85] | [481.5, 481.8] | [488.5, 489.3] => -1.72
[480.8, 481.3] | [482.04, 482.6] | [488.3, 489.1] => -1.77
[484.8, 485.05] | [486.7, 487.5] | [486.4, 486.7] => -1.57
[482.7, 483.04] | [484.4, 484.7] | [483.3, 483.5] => -1.70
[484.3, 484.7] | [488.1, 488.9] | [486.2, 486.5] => -1.74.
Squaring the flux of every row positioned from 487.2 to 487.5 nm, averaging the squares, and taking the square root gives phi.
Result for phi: 3.22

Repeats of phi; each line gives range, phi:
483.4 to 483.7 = 3.51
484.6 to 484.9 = 3.47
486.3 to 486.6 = 3.05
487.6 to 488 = 3.79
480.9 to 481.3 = 3.59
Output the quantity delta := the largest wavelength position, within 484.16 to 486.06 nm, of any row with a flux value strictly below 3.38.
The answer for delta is 485.999 nm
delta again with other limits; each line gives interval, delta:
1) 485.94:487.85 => 487.456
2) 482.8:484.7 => 484.211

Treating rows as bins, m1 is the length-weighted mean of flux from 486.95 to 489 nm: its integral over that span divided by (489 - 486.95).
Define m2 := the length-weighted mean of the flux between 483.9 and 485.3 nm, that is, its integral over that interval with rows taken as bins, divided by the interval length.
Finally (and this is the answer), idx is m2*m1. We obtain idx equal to 12.1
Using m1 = 3.46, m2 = 3.51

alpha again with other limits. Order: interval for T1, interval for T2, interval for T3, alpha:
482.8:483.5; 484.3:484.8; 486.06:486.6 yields 0.08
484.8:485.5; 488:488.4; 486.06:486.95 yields 0.17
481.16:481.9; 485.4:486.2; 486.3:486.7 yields 0.24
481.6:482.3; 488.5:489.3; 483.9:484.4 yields 0.28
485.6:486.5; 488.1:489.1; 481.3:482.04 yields 0.25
